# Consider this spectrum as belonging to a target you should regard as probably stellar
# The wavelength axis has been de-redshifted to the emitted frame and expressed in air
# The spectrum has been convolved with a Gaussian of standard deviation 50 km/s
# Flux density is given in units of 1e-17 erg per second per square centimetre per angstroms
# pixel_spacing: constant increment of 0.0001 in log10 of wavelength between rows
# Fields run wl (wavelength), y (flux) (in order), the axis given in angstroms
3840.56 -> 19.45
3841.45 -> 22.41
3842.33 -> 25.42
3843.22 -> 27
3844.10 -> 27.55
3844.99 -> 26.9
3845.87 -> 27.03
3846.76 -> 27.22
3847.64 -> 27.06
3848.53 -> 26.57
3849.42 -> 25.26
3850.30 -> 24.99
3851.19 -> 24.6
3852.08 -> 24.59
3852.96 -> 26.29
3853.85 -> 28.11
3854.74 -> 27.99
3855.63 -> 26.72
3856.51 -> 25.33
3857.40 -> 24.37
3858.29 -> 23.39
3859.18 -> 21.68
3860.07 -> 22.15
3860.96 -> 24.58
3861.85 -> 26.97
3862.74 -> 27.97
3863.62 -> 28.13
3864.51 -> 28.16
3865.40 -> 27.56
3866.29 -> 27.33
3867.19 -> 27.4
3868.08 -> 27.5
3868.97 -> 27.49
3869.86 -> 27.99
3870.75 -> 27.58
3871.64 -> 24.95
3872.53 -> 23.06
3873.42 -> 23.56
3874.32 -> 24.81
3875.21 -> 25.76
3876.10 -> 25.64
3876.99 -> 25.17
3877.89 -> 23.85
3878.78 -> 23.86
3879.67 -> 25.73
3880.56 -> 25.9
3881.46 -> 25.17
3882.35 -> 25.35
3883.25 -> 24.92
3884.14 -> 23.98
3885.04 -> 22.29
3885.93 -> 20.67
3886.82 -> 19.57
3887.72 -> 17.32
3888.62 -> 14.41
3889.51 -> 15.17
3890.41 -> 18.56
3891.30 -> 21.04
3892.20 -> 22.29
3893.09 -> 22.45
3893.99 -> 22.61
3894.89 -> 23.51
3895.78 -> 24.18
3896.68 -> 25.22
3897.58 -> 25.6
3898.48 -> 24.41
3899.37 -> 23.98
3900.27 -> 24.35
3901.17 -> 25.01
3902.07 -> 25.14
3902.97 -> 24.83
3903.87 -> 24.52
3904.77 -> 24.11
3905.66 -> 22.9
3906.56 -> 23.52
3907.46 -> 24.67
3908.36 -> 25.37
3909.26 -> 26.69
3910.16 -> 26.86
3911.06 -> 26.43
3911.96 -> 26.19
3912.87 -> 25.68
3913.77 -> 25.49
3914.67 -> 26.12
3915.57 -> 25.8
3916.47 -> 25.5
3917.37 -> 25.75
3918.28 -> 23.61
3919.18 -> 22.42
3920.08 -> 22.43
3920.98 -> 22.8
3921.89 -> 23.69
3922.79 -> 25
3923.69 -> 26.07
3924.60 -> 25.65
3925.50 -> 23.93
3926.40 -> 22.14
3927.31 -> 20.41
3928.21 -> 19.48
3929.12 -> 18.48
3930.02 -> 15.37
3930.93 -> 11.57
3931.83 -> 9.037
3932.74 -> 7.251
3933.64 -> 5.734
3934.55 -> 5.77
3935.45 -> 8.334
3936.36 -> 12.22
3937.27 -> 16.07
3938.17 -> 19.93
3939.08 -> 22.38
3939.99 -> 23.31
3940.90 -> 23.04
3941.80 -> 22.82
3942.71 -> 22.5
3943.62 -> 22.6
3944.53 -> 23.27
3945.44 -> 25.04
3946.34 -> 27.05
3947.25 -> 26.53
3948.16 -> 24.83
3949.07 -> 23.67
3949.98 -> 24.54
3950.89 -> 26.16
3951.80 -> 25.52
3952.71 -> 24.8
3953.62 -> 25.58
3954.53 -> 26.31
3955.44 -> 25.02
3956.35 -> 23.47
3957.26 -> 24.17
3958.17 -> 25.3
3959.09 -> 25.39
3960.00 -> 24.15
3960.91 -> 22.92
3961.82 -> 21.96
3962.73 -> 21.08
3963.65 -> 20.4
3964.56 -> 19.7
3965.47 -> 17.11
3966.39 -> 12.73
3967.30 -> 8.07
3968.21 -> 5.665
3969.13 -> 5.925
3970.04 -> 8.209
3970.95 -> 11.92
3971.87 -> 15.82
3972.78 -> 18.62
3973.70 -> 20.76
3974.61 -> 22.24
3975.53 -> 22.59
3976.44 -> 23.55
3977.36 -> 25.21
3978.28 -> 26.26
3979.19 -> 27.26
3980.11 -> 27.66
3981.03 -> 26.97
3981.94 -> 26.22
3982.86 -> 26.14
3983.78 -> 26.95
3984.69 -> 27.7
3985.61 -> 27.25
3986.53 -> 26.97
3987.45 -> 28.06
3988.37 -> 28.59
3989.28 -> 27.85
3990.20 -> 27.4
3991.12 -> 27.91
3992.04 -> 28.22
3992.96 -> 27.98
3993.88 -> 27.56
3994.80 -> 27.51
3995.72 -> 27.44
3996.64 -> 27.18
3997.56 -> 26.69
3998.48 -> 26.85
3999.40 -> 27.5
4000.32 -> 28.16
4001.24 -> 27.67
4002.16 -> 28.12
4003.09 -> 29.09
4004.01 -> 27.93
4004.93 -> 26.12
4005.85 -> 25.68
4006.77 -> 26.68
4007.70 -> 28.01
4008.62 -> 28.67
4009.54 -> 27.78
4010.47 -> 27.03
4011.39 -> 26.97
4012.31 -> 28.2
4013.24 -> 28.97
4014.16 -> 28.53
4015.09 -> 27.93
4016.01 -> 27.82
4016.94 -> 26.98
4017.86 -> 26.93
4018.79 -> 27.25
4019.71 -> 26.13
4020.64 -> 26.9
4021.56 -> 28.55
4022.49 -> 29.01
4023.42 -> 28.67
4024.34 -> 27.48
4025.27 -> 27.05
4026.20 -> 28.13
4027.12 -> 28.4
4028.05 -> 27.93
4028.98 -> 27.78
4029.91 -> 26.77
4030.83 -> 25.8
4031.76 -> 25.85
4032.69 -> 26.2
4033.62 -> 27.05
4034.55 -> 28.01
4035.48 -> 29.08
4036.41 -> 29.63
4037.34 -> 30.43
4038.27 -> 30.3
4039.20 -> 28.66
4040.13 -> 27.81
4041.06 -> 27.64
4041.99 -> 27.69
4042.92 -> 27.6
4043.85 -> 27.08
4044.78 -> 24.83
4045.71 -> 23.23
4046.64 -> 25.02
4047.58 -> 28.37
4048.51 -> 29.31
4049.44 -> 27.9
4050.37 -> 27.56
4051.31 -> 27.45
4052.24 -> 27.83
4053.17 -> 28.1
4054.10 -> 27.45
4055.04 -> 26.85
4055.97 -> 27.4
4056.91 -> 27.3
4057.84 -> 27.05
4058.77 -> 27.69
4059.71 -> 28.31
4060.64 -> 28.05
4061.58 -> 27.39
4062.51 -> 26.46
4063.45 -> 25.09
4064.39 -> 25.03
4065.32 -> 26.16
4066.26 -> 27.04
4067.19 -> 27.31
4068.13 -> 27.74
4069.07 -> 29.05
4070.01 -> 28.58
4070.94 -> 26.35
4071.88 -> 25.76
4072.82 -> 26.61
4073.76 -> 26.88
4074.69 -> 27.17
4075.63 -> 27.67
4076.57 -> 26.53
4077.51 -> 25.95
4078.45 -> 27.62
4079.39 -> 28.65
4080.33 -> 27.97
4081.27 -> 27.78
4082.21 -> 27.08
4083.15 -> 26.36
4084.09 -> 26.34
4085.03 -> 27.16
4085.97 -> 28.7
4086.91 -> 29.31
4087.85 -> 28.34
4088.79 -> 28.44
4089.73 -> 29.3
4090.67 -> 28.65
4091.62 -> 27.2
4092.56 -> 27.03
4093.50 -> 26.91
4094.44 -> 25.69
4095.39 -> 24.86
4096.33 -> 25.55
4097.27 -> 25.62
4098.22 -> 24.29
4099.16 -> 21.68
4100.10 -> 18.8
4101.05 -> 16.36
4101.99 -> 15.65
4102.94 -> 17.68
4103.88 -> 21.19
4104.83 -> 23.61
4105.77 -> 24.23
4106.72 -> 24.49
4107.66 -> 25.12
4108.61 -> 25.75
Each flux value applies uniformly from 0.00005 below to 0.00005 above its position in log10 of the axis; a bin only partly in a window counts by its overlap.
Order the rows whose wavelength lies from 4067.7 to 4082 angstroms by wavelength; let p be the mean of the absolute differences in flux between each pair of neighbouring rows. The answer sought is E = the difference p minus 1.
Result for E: -0.2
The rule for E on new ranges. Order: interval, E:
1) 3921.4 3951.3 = 0.6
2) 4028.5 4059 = -0.2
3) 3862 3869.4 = -0.8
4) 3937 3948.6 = 0.2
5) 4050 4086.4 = -0.3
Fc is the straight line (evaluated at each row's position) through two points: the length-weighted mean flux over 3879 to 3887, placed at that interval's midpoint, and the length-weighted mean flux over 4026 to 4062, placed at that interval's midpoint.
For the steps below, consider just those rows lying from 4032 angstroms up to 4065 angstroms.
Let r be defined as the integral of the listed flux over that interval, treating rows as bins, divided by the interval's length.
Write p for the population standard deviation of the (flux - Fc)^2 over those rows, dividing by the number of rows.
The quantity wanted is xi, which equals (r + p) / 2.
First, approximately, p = 4.1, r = 27.4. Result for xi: 15.8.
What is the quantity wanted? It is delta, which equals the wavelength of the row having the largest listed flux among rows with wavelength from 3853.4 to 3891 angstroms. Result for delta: 3864.51 angstroms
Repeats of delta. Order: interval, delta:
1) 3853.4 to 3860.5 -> 3853.85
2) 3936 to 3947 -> 3946.34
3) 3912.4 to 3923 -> 3914.67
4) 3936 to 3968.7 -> 3946.34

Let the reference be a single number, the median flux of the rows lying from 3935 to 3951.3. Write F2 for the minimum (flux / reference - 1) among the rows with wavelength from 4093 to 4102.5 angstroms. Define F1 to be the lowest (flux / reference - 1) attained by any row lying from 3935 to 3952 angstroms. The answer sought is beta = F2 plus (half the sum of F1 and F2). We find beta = -0.8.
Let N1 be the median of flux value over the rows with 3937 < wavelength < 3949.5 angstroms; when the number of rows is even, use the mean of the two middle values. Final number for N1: 23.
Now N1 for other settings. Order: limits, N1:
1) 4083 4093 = 28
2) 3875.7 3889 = 24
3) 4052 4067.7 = 27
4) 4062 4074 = 27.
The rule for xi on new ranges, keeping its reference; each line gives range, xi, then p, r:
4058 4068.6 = 15.1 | 3.2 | 26.9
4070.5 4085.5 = 14.4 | 1.9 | 27.0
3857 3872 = 17.1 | 7.9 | 26.2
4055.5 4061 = 13.9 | 0.2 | 27.7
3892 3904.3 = 12.6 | 1.1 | 24.2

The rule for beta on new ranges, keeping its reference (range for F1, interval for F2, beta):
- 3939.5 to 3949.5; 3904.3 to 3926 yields -0.1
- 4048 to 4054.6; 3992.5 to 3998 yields 0.3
